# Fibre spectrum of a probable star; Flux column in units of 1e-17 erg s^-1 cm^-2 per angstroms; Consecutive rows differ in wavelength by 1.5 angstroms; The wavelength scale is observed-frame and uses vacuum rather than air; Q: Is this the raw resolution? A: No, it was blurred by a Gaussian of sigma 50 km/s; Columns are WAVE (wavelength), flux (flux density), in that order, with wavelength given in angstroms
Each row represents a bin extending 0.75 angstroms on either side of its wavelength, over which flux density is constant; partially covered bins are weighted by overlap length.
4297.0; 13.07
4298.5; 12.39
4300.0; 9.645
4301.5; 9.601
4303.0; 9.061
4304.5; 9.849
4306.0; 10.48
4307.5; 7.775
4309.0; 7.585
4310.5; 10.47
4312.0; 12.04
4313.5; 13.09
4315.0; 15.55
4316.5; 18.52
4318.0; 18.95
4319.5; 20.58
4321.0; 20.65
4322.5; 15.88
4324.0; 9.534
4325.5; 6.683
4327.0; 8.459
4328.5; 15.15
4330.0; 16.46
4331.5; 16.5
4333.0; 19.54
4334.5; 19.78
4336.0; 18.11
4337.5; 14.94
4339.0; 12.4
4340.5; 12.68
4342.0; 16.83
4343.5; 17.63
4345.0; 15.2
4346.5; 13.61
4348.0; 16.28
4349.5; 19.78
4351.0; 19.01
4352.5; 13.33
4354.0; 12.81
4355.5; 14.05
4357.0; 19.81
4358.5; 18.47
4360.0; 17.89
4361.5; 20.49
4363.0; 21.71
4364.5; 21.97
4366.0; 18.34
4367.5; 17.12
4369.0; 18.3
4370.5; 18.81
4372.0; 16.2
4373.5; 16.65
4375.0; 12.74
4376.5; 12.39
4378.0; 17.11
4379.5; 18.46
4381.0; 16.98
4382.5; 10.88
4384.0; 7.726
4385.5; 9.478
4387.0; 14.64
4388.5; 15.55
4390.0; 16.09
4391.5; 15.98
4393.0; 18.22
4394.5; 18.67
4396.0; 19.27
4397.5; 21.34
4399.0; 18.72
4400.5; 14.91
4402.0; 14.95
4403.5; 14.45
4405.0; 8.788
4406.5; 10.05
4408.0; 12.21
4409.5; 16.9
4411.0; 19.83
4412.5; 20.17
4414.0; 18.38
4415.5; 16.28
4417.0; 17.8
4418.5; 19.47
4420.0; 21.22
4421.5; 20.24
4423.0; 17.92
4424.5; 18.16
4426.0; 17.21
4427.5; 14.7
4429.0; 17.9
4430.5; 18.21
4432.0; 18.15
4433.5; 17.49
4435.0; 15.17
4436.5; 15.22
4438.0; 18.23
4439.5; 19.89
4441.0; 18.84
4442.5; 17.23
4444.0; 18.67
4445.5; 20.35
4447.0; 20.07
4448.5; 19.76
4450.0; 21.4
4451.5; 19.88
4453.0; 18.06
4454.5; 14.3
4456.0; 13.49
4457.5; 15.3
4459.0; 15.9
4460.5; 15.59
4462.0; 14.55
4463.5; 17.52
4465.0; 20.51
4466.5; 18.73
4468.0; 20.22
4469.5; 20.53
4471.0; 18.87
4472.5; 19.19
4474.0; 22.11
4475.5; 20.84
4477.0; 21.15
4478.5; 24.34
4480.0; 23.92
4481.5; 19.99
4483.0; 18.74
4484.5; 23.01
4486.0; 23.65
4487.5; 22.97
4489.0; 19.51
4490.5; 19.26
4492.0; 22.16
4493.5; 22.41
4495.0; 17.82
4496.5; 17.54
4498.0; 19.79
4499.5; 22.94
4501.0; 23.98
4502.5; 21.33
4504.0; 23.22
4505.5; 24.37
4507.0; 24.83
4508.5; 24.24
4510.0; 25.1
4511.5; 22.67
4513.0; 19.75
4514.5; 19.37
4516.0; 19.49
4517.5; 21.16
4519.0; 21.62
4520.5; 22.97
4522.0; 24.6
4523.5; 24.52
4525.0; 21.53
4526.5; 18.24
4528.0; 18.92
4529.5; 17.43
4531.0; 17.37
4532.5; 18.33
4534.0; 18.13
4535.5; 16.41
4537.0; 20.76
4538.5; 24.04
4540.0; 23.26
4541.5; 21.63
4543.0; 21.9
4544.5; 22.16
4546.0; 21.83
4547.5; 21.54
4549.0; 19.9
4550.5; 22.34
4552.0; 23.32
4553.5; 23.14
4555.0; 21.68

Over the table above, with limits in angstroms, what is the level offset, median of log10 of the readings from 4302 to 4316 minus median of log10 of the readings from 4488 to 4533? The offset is -0.311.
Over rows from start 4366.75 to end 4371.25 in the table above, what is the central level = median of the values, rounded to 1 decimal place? 18.3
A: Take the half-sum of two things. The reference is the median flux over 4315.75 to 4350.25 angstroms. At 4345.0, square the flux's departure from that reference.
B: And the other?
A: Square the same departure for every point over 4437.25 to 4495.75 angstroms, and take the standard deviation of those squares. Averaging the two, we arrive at 9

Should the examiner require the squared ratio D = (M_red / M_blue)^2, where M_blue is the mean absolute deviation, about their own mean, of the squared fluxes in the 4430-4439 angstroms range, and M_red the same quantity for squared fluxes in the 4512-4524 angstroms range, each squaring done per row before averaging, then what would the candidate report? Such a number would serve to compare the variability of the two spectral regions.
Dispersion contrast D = 3.47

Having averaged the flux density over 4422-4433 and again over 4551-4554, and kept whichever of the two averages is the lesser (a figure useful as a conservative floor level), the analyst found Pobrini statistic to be 17.5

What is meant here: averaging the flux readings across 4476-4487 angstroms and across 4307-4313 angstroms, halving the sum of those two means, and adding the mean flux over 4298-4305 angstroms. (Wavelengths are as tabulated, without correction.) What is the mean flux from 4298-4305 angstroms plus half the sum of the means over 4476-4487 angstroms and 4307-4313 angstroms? 26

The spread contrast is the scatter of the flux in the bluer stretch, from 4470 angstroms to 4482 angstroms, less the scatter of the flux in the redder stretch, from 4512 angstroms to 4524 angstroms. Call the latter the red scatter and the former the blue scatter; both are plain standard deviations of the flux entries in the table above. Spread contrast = -0.1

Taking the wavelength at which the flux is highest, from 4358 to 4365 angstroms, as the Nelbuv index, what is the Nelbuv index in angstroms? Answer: 4364.5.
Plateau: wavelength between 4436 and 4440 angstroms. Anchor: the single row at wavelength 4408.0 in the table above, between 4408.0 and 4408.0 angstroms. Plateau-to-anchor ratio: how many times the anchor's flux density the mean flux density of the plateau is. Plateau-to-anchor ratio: 1.46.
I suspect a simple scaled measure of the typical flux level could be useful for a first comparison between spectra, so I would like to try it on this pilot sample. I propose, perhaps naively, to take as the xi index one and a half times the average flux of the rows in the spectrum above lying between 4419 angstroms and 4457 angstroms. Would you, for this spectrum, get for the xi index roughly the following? 27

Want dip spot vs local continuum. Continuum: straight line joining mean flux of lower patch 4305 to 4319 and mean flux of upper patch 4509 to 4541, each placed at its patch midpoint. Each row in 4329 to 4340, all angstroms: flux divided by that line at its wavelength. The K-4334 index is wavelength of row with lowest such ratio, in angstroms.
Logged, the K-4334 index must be 4339.0 angstroms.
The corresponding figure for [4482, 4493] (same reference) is 4483.0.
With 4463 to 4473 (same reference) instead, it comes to 4463.5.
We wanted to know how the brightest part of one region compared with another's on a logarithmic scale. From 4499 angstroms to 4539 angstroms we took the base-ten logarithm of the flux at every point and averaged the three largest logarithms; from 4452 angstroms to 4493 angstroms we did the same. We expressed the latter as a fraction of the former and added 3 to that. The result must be 3.99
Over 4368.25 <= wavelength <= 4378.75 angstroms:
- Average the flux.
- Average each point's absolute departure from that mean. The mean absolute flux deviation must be 1.98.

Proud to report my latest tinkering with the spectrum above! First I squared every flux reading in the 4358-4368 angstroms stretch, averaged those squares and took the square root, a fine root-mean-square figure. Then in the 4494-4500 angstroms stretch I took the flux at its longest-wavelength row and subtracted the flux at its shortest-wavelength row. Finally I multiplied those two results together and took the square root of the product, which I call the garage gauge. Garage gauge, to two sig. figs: 10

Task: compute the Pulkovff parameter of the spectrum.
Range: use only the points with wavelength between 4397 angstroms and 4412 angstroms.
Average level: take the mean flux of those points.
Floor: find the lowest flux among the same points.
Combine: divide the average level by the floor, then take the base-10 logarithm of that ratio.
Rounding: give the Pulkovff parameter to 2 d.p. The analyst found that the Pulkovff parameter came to 0.24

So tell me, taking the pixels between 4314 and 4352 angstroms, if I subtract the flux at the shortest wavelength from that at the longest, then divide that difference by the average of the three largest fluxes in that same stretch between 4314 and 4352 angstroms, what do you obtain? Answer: 0.17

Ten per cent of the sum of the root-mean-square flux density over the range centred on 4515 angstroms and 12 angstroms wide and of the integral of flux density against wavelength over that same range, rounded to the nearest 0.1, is 28.0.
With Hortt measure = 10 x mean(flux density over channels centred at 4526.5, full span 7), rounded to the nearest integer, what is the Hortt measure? 201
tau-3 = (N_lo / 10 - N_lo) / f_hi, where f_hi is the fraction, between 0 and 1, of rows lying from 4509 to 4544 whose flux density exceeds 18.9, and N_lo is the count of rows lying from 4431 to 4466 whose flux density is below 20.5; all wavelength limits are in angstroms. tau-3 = -26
